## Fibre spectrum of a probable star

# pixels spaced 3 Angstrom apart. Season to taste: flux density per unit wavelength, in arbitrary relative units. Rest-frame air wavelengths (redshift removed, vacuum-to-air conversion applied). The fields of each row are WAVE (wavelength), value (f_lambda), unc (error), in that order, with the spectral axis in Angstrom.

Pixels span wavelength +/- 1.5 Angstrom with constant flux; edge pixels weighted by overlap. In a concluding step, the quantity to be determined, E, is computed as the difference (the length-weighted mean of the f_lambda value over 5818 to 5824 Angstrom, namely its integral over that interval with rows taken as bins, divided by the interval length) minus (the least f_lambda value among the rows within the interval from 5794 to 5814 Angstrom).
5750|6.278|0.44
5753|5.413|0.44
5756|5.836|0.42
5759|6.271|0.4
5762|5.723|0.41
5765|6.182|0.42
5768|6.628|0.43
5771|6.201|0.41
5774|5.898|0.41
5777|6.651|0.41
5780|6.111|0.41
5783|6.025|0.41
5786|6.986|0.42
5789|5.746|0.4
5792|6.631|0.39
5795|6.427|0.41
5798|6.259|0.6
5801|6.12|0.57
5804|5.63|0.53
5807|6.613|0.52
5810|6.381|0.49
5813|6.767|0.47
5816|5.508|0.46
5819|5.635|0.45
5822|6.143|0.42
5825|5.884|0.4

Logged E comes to 0.28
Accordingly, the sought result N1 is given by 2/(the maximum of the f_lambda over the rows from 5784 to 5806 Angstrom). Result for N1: 0.286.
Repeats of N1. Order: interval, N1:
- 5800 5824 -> 0.296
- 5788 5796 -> 0.302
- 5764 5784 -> 0.301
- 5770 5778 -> 0.301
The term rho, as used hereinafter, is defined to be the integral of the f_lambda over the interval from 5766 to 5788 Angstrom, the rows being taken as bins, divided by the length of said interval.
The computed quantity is 6.34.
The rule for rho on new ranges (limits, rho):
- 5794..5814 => 6.30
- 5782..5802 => 6.33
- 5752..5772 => 6.05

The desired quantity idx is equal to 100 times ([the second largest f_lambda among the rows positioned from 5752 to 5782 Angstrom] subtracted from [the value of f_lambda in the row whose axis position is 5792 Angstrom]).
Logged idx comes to 0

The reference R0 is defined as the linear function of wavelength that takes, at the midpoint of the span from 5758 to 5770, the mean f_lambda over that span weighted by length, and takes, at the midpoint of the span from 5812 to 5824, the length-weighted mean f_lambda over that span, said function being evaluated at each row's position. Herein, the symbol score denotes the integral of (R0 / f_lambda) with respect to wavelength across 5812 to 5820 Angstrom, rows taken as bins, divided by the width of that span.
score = 1.02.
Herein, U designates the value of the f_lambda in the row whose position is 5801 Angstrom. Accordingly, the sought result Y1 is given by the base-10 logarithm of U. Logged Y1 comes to 0.787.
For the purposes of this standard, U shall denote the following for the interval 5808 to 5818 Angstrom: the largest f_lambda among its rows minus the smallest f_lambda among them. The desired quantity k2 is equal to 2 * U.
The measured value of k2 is 2.5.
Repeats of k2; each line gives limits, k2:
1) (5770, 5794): 2.5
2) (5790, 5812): 2.0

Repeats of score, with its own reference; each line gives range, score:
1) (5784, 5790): 0.96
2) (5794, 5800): 0.96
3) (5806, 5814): 0.91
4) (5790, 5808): 0.97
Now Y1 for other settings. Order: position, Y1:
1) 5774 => 0.771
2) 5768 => 0.821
